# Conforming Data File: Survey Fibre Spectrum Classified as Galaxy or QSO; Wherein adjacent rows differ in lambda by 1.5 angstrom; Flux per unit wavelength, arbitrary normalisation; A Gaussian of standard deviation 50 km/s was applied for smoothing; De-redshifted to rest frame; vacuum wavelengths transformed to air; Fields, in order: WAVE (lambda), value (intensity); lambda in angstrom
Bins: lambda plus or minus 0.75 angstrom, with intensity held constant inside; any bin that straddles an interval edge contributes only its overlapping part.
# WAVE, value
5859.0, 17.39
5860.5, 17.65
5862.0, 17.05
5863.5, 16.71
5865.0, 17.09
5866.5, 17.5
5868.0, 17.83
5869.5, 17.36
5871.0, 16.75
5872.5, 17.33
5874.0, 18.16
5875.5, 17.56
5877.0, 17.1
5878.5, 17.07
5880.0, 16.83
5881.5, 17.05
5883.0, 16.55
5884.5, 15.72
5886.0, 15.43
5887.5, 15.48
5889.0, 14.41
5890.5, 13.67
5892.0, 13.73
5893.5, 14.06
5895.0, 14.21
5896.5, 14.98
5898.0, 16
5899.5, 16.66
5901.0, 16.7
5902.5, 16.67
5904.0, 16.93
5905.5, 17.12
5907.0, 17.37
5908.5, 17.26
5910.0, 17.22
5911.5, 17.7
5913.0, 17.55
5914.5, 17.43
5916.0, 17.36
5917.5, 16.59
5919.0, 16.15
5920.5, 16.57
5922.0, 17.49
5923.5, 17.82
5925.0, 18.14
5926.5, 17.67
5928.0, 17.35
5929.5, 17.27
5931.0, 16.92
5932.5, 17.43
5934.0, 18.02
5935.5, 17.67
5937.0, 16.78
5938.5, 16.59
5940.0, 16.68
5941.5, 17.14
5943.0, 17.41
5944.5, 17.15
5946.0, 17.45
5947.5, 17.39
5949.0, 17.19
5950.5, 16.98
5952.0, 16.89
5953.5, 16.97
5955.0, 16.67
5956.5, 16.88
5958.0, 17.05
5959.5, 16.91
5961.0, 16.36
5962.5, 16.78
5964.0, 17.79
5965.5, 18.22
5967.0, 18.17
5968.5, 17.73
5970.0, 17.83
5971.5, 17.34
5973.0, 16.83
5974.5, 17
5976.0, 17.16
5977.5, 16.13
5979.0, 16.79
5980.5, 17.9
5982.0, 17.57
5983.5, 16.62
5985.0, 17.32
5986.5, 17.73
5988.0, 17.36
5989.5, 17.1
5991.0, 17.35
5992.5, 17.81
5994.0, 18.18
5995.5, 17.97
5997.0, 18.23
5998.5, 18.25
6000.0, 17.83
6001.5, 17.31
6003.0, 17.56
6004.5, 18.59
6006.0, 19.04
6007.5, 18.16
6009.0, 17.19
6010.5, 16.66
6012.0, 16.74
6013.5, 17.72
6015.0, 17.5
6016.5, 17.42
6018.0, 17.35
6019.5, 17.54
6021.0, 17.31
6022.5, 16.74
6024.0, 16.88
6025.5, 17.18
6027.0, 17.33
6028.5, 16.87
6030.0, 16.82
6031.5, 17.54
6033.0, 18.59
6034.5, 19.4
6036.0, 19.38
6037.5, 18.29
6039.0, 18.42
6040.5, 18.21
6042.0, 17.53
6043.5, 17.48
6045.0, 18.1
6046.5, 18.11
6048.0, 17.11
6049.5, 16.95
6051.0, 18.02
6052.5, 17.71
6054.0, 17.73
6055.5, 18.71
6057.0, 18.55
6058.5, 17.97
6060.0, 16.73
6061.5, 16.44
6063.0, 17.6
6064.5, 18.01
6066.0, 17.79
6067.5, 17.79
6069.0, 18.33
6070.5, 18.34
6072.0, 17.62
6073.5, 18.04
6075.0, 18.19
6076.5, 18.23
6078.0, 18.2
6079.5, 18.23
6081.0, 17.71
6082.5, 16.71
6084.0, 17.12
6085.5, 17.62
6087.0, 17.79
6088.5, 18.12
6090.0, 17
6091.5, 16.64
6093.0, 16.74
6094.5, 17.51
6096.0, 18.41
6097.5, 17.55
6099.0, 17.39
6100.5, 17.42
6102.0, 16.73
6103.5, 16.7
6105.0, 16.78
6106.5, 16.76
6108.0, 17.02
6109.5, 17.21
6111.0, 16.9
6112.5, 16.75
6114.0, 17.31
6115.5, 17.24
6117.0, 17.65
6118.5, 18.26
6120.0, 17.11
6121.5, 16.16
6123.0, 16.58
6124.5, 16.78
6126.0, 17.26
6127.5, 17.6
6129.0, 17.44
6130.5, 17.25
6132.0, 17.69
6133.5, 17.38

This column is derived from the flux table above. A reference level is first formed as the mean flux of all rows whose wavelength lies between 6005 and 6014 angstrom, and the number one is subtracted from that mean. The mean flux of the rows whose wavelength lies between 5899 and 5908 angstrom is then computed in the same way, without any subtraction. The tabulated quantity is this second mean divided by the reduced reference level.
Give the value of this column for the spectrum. 1.02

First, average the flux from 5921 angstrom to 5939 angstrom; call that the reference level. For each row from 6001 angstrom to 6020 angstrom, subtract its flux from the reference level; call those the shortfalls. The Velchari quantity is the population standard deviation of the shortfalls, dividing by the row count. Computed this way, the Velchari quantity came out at 0.64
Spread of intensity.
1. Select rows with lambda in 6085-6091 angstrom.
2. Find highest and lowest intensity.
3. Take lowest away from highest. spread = 1.12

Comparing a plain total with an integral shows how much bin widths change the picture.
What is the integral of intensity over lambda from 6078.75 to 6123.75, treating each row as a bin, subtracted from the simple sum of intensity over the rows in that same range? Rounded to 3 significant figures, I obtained -259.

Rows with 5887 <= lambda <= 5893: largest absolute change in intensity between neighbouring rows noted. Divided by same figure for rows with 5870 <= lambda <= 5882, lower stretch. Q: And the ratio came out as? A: 1.3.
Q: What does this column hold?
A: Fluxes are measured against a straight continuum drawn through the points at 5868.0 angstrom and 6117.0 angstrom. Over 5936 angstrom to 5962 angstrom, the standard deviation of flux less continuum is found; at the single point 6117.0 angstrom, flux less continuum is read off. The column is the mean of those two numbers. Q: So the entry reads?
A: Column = 0.15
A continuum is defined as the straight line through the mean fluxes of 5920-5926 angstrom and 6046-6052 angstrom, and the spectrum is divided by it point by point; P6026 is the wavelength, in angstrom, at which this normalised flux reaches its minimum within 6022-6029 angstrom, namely 6022.5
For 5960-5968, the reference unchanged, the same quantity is 5961.0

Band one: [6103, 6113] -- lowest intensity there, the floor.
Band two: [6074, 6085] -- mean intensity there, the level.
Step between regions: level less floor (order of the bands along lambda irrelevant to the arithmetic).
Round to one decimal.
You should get 1.1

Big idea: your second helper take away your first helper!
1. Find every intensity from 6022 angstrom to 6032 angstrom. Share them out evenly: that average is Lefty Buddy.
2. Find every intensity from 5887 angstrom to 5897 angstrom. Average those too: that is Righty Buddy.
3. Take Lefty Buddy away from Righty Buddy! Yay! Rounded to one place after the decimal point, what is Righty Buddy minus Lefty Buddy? -2.7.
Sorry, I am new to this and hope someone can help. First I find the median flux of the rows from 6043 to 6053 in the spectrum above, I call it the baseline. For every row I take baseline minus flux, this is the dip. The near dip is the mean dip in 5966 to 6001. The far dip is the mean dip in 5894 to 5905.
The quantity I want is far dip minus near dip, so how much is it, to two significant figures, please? 1.5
